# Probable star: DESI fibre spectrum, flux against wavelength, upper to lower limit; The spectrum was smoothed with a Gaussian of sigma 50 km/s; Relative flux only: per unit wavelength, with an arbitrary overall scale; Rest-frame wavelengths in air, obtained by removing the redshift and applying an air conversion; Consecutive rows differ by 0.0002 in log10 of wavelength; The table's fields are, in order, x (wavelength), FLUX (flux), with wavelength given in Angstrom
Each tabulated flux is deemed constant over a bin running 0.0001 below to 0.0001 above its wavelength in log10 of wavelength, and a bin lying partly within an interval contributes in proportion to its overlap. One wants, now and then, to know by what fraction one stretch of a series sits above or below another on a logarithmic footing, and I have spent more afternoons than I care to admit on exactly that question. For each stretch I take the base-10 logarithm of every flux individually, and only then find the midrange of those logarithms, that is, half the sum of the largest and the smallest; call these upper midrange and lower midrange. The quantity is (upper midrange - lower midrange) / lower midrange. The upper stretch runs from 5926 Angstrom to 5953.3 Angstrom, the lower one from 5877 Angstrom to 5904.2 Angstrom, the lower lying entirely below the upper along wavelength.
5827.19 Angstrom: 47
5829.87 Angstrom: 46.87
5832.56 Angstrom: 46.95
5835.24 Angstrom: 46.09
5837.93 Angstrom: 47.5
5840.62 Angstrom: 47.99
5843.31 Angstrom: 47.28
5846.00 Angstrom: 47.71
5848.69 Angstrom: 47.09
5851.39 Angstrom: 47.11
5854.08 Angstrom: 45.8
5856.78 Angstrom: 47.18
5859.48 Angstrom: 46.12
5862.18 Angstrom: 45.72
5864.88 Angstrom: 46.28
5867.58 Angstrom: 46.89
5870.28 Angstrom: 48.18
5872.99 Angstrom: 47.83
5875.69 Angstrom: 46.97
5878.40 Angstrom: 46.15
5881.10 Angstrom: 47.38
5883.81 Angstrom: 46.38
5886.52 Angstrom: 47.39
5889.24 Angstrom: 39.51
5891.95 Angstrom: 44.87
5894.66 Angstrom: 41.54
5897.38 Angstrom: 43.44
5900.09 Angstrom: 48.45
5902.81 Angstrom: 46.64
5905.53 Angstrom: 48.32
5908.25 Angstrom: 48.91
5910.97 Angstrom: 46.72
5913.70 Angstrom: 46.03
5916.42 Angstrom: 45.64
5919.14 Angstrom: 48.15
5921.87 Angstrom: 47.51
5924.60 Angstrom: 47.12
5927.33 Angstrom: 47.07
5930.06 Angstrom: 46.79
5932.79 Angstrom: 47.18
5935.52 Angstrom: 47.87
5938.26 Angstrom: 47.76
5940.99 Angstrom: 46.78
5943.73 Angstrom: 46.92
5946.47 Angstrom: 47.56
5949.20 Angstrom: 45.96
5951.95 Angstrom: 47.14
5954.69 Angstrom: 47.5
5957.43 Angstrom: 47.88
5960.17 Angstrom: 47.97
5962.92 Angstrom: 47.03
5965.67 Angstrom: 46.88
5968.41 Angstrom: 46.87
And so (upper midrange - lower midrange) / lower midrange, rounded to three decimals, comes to 0.018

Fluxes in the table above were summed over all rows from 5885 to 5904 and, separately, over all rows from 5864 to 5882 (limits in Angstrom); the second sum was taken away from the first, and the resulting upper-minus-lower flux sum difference -18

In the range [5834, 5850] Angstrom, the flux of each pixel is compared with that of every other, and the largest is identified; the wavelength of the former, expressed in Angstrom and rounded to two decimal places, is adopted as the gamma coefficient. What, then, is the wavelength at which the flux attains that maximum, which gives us 5840.62 Angstrom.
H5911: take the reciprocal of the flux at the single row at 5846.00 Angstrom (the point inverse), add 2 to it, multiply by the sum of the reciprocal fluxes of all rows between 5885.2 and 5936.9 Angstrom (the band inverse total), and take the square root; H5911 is 0.91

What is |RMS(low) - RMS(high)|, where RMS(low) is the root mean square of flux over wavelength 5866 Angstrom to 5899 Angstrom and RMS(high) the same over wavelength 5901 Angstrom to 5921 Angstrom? 1.6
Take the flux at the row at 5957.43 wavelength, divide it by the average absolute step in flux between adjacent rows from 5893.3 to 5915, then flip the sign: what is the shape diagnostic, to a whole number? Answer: -24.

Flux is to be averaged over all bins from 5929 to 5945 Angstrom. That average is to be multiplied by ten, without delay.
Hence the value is 472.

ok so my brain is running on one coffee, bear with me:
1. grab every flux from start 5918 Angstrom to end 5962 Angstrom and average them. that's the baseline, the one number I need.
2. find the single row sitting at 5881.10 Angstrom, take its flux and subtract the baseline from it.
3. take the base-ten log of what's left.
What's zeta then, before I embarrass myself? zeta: -1.2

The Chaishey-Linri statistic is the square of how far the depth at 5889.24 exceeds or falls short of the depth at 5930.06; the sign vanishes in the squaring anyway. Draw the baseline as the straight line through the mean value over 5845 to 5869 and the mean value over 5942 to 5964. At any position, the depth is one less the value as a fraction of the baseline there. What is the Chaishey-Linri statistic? 0.023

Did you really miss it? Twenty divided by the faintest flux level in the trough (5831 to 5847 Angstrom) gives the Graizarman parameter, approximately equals 0.434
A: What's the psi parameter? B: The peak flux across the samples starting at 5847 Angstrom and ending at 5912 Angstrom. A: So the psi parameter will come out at 48.91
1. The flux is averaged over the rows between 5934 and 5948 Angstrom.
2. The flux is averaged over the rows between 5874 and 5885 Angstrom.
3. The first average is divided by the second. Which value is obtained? 1.01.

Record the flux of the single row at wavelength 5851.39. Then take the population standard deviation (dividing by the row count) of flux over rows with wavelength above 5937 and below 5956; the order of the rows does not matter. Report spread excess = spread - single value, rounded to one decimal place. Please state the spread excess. -46.5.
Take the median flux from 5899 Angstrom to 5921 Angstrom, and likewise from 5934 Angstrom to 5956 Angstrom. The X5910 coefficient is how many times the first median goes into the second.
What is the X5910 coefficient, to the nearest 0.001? 0.998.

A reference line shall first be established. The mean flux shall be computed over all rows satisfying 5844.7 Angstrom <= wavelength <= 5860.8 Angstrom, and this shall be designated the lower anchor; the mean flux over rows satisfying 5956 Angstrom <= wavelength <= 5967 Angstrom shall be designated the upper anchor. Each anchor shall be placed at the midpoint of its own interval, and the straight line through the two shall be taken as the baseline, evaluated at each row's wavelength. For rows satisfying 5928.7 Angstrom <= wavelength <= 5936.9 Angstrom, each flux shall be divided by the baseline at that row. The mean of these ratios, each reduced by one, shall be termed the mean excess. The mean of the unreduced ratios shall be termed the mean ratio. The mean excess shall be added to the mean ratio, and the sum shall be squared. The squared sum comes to 1.00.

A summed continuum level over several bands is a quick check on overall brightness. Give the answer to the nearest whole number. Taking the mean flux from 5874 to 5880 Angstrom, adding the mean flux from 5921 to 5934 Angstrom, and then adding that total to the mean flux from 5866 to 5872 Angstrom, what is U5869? 141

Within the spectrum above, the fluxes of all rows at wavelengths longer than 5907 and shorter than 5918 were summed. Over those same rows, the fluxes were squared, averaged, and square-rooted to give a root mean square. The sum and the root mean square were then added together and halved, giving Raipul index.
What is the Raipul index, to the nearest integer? 117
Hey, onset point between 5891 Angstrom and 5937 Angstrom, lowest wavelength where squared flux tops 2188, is 5900.09 Angstrom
